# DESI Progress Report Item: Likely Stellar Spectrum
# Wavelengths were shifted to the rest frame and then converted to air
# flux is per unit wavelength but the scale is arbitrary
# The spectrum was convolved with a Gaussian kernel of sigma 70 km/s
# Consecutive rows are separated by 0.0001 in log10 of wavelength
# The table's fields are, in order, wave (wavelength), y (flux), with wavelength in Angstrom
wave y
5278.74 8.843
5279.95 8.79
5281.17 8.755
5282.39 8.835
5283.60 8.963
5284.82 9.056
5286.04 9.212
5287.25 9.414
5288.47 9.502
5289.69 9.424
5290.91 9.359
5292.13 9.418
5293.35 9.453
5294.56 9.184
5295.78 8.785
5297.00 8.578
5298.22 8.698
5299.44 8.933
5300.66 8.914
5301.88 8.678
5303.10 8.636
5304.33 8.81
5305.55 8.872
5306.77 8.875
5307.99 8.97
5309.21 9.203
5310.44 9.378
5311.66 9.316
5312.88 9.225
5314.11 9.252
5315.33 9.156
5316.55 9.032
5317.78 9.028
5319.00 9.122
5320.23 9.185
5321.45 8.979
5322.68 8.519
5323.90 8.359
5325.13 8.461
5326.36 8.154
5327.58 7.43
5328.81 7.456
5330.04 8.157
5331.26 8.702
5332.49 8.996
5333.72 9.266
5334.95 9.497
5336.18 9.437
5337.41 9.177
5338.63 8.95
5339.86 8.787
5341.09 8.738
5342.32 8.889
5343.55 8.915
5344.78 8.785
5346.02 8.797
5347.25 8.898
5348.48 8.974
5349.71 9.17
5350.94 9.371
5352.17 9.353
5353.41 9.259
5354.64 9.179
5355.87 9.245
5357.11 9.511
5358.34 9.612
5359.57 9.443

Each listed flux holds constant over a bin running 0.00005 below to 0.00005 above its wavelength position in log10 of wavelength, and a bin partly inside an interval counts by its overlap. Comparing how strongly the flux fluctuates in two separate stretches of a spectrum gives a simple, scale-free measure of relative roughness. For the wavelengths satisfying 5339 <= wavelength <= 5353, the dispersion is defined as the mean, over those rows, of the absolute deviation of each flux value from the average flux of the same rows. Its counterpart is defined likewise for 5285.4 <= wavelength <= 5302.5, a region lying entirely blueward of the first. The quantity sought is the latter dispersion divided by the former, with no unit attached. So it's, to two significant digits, 1.7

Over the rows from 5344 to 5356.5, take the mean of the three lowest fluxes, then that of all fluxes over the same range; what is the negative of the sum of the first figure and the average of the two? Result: -17.8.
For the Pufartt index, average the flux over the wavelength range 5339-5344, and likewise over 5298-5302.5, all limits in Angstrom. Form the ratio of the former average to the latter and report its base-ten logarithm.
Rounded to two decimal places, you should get 0.00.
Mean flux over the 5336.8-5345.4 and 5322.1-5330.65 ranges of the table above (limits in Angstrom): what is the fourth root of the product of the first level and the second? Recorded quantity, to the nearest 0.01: 2.91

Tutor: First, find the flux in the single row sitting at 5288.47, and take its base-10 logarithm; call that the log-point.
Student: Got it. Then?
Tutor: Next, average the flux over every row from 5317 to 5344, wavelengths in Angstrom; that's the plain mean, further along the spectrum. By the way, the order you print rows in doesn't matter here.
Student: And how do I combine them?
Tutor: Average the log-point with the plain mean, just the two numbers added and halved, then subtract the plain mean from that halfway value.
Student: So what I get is -3.88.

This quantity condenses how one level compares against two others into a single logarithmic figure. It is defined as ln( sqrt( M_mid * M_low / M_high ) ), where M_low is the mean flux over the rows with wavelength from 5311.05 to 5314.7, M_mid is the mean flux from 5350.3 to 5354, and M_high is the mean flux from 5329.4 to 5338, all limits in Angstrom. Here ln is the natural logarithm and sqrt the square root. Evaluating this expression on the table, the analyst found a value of 1.129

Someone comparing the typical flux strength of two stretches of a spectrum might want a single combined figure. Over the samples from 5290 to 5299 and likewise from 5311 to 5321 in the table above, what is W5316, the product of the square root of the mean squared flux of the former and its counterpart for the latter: 83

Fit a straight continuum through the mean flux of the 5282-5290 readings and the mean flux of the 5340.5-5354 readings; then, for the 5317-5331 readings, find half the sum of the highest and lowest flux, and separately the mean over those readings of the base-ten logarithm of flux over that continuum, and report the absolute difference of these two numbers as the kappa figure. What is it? 8.34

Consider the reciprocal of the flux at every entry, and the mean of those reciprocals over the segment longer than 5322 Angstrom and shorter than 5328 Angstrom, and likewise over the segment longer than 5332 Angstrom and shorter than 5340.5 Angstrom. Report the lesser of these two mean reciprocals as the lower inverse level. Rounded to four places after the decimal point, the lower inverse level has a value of 0.1093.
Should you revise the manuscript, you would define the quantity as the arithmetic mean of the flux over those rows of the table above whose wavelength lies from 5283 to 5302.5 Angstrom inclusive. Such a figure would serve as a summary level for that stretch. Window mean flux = 9.10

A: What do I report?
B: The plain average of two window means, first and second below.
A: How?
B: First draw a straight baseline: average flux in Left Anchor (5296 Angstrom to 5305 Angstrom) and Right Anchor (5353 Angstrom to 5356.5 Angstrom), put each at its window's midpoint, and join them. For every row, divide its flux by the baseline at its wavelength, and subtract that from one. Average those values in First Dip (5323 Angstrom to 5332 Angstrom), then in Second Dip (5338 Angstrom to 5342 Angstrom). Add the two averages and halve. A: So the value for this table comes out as 0.06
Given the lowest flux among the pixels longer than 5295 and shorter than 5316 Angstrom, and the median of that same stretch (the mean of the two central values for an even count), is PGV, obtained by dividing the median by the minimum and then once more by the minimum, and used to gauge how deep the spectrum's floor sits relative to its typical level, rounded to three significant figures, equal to 0.121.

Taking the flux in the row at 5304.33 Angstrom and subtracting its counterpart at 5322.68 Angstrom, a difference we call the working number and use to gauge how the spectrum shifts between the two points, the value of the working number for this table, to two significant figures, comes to 0.29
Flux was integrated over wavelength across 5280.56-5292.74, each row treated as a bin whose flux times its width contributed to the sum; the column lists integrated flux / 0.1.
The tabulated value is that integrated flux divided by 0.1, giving 1119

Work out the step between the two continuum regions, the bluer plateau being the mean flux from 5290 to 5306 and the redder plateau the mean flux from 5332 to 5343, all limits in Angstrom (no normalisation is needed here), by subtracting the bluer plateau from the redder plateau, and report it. 0.13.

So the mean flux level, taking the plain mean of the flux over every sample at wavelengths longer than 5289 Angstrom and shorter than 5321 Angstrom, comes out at 9.1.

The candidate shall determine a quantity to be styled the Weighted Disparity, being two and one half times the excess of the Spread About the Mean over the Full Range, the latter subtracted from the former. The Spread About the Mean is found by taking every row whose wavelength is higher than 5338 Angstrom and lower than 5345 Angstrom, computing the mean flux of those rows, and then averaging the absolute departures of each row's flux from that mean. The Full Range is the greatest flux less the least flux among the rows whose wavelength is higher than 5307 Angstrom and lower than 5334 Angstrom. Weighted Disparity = -4.7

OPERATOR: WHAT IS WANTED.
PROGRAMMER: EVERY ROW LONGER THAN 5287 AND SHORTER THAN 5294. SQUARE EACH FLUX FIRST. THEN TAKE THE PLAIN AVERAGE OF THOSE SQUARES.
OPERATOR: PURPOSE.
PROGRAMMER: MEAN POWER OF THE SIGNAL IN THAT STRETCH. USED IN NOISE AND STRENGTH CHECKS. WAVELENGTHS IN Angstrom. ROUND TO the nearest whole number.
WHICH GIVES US 89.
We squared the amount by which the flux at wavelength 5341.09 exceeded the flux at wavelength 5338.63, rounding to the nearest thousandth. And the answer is 0.045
